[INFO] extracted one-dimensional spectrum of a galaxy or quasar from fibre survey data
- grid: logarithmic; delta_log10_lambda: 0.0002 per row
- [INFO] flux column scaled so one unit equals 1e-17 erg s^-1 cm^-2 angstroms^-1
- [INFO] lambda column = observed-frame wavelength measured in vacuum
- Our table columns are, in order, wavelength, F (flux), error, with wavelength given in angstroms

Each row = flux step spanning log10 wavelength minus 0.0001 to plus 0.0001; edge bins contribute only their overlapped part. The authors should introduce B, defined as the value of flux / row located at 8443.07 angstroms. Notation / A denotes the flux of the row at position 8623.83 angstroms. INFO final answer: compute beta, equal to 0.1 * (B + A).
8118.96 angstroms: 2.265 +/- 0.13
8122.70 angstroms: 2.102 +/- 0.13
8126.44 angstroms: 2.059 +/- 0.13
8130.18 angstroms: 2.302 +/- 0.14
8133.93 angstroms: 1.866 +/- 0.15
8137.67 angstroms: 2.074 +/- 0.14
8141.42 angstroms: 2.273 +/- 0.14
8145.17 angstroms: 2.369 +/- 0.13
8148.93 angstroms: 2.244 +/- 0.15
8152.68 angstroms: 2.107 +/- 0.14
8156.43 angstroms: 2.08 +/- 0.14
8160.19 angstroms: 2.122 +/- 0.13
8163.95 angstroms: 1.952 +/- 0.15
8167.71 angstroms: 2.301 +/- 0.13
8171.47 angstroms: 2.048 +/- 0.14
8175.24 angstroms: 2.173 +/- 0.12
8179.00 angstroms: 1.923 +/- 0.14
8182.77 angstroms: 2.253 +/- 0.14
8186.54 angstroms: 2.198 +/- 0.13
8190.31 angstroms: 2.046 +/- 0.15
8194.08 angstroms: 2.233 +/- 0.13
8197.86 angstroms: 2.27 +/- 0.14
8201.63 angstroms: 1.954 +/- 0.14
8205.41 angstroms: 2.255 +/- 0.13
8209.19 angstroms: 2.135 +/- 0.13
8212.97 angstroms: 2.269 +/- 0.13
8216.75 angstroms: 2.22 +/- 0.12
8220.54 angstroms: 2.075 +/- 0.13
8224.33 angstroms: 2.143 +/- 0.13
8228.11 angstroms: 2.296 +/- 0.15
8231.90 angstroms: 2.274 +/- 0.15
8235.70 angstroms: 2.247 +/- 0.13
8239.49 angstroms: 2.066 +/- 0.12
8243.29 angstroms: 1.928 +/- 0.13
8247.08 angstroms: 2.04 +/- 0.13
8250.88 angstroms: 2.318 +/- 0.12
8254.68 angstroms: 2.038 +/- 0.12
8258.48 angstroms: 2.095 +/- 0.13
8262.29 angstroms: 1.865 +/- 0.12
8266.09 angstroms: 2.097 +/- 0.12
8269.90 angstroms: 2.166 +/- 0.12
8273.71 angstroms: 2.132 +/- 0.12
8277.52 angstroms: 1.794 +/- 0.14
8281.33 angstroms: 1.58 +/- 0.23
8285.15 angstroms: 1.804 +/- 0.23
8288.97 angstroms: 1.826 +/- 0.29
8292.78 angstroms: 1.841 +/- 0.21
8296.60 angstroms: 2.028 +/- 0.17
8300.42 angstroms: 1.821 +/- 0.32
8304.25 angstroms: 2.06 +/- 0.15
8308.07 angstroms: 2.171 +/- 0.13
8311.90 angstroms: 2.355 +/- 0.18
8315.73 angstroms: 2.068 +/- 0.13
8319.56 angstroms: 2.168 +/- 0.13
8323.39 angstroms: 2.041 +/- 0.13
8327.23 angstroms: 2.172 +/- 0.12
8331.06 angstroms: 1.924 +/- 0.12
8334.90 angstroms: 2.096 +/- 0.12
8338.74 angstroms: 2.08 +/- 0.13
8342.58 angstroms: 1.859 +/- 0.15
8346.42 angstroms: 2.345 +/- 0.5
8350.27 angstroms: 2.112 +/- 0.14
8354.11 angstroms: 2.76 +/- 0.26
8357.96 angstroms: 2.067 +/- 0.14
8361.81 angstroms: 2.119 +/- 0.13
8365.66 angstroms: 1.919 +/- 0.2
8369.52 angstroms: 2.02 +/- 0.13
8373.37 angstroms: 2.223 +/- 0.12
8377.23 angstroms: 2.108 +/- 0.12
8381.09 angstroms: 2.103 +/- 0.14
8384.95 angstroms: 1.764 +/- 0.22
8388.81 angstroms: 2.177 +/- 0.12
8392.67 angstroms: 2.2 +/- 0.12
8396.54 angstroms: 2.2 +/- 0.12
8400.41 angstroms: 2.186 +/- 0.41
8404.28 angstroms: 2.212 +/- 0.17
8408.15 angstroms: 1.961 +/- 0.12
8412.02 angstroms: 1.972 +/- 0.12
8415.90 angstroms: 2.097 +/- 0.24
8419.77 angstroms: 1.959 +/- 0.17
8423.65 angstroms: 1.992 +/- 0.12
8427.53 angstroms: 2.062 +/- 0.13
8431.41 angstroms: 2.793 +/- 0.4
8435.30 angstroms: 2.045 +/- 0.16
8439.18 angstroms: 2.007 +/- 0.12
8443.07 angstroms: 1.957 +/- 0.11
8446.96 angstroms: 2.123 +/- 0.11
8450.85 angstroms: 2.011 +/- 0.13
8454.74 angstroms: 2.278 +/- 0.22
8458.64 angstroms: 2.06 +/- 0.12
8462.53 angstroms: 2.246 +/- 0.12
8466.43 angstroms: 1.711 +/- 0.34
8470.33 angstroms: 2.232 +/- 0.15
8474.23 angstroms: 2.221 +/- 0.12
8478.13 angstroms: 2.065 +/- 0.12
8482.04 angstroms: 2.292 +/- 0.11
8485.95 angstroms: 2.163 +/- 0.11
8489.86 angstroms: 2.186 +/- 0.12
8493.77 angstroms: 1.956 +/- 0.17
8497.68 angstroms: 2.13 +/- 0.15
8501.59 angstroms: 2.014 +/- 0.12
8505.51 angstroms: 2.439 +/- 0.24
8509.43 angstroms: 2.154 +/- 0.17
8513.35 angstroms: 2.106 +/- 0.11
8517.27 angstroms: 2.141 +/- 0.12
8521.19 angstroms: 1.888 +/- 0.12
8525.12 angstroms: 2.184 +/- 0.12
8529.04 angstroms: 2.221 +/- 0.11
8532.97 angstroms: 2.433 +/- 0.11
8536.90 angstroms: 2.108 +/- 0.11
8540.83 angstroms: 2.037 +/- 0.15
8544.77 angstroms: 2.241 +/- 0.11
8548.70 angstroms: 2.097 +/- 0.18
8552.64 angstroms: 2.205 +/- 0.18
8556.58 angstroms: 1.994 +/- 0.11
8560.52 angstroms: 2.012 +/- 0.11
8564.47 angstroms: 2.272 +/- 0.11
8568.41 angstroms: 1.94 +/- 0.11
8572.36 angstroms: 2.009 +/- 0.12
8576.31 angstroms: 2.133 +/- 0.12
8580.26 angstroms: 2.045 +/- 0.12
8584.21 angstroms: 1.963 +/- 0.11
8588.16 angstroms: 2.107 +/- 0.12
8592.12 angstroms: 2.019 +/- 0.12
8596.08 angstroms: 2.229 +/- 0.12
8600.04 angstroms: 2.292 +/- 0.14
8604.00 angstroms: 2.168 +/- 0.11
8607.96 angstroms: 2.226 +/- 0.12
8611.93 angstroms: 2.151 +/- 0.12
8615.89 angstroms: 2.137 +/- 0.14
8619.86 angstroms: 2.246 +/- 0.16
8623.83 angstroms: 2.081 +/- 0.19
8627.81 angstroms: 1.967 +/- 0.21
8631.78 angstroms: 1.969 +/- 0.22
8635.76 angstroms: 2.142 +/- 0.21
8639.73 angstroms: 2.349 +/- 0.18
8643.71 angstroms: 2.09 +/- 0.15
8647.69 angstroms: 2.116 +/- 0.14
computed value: 0.404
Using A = 2.081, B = 1.957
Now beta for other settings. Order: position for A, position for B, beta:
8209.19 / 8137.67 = 0.421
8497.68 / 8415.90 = 0.423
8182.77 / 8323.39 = 0.429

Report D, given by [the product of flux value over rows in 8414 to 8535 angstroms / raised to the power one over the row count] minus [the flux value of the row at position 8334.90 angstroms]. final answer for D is 0.03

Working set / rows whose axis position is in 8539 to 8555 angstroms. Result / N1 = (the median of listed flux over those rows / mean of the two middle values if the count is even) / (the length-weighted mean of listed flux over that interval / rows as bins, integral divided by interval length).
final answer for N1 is 1.00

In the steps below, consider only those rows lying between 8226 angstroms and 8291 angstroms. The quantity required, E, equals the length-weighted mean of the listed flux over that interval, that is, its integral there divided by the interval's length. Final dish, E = 2.03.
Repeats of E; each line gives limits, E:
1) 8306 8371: 2.13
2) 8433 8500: 2.10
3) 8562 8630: 2.12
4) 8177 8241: 2.17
